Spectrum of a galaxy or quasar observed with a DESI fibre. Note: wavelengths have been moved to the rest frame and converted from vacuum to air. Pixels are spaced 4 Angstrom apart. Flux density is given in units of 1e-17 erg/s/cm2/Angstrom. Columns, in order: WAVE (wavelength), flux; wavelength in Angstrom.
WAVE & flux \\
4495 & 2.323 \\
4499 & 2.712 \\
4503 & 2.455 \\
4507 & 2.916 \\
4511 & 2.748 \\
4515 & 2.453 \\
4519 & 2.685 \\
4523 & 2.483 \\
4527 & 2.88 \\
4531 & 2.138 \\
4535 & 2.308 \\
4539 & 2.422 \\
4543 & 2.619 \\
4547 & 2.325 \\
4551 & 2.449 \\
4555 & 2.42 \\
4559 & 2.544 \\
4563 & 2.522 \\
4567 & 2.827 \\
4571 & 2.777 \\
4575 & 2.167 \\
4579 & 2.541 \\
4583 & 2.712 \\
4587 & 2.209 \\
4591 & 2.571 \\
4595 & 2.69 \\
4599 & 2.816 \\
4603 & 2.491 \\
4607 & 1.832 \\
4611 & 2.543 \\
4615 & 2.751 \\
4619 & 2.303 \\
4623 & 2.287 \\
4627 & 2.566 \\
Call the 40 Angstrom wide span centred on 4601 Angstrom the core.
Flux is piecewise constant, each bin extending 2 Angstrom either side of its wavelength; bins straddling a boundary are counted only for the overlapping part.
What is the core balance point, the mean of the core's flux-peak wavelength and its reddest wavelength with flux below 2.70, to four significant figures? 4609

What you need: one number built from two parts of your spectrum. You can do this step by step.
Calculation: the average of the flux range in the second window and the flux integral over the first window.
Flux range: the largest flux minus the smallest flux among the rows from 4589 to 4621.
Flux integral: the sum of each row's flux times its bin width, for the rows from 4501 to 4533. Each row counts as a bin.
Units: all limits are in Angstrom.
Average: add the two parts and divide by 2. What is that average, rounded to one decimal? 42.0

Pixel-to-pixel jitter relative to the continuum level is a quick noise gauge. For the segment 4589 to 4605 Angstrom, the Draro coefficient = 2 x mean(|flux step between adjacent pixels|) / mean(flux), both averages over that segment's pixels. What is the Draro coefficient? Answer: 0.14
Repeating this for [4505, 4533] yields 0.26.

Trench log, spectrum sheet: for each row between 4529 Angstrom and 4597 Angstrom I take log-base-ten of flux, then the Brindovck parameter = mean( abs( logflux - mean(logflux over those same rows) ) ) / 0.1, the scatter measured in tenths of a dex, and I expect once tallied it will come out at 0.30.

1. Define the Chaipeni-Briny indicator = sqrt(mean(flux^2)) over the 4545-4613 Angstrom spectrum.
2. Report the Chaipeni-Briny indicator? 2.509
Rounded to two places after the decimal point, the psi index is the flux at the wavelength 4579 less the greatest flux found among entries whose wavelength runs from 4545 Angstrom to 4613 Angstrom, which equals -0.29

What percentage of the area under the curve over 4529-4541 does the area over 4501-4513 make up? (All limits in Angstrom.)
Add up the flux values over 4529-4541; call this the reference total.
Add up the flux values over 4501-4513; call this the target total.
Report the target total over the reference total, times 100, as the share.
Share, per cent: 118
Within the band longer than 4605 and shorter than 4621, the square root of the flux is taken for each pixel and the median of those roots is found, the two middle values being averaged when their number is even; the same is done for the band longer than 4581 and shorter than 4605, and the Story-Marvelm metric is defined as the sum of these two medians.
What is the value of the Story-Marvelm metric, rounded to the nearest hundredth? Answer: 3.18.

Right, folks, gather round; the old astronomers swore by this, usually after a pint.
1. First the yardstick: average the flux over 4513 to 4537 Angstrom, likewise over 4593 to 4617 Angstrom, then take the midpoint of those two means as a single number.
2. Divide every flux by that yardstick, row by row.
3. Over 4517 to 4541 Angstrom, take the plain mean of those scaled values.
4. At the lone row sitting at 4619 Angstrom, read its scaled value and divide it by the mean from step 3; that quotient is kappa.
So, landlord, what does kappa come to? 0.93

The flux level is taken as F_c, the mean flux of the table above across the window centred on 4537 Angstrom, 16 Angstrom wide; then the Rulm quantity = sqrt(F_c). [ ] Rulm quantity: 1.54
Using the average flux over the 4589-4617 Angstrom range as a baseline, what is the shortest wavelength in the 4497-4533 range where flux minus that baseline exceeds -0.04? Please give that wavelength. 4499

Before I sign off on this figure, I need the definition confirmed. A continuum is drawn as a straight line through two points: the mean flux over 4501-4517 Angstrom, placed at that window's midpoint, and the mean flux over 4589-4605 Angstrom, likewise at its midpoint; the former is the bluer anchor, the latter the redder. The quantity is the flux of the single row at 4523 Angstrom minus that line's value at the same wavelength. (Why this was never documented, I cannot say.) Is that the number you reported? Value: -0.16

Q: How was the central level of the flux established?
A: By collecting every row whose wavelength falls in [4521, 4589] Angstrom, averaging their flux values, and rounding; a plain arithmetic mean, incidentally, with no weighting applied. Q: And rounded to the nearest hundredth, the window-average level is 2.49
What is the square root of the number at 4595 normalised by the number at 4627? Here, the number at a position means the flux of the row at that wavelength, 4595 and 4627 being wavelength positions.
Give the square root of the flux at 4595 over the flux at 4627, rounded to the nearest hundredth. 1.02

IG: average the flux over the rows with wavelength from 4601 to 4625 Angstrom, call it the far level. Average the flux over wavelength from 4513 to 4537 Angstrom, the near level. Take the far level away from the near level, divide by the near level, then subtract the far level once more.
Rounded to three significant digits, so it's -2.32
